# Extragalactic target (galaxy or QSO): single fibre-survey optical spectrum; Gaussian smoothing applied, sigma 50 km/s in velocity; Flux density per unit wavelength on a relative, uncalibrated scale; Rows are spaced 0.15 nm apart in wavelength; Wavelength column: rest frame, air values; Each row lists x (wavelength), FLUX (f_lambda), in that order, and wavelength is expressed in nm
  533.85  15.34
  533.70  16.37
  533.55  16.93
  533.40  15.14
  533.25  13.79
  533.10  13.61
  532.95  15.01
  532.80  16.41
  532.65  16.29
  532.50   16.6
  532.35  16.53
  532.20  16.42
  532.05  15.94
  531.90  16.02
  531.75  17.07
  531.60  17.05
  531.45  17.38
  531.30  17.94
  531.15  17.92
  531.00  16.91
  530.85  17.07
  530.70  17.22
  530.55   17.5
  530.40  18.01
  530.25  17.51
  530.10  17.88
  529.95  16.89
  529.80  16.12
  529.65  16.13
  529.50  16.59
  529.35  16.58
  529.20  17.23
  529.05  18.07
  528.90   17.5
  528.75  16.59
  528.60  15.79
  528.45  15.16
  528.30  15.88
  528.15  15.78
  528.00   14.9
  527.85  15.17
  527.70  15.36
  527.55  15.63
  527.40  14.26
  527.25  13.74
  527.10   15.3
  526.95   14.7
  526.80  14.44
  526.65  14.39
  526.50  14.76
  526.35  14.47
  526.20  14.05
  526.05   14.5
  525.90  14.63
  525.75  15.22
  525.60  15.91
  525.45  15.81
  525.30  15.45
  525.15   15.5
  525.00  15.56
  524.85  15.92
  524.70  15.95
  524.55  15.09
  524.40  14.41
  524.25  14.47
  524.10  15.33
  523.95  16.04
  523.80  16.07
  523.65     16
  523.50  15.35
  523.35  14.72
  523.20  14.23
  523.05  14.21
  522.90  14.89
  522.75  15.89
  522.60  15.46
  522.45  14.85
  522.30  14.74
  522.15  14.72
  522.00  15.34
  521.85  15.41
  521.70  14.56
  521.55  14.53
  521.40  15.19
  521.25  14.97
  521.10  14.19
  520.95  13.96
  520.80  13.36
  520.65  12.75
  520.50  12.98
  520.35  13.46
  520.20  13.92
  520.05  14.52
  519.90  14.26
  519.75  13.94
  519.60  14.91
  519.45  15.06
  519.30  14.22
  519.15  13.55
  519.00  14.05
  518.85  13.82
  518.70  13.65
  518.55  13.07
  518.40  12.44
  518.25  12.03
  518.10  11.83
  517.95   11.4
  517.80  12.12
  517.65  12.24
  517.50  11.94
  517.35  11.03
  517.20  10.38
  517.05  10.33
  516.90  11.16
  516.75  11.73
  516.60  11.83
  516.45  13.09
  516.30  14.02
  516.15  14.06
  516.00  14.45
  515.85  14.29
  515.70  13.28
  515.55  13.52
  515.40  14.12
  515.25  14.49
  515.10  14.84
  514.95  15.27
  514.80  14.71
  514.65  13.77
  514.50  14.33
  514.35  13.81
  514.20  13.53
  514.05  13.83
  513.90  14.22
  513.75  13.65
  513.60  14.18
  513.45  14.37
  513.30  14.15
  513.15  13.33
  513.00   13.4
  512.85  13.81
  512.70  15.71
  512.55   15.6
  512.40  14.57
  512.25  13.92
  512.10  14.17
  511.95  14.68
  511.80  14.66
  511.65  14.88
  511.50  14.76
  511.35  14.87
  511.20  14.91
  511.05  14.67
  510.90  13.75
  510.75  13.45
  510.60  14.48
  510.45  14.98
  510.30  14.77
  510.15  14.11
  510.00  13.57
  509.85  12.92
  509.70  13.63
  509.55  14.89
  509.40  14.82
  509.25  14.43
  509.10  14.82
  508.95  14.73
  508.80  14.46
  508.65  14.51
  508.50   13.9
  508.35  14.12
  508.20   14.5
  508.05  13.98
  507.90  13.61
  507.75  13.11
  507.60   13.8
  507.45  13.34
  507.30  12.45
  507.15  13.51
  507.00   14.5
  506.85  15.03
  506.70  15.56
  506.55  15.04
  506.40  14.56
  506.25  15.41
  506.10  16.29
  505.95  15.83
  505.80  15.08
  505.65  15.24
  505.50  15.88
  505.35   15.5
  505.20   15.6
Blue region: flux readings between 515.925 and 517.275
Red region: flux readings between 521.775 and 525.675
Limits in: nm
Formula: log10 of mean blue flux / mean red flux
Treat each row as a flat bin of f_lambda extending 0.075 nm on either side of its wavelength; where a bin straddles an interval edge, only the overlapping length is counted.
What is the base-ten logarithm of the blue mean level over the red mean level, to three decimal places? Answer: -0.093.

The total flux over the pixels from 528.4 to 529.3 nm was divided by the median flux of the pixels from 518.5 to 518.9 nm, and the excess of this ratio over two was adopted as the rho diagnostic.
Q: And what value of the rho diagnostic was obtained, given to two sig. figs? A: 5.4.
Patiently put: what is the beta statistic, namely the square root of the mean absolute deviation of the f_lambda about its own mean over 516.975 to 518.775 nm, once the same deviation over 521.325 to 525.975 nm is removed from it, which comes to 0.49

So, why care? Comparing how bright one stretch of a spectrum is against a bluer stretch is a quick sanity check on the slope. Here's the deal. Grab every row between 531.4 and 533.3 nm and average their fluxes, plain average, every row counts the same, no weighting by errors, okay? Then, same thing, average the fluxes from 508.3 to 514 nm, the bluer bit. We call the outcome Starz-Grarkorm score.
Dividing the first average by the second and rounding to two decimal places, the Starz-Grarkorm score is 1.12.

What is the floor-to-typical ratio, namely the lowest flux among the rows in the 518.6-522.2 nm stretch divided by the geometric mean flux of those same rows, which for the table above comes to 0.898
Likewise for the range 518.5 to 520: 0.931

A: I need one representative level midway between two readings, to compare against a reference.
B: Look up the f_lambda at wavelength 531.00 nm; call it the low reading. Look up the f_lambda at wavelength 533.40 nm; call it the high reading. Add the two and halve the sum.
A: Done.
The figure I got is 16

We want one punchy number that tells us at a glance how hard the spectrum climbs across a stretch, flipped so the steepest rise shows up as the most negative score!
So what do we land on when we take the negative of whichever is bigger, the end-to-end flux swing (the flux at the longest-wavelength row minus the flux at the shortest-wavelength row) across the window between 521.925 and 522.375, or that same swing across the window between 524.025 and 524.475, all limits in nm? 0.6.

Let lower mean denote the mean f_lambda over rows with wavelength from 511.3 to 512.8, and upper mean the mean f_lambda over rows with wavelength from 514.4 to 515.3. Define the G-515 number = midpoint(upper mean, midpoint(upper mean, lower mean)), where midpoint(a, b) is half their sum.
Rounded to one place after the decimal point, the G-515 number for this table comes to 14.6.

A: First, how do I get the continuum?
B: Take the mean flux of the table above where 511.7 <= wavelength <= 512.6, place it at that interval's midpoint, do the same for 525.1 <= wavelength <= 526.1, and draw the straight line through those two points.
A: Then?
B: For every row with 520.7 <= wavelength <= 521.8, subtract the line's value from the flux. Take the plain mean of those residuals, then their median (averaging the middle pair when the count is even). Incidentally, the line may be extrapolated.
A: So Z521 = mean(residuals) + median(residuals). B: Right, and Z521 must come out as -1.2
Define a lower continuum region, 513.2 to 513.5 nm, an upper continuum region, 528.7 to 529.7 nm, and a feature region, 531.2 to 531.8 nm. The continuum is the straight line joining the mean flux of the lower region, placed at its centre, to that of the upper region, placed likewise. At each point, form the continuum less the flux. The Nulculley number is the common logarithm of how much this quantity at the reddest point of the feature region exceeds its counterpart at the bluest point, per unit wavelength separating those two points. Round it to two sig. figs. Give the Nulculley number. 0.32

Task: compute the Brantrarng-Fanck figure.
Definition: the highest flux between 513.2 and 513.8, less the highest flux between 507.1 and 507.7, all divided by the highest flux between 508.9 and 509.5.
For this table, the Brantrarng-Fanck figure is 0.038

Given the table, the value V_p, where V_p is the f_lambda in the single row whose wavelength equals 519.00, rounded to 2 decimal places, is 14.05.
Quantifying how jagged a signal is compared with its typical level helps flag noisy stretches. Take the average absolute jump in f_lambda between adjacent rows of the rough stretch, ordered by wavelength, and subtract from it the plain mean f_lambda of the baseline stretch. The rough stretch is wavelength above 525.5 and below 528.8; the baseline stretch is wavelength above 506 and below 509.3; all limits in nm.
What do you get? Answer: -13.8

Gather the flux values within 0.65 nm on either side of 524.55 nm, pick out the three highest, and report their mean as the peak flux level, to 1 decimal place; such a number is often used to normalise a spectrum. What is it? 16.0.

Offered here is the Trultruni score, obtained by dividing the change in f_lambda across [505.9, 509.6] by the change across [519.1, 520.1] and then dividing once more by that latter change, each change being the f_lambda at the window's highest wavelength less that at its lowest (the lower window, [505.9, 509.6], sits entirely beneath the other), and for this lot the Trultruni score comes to -1.0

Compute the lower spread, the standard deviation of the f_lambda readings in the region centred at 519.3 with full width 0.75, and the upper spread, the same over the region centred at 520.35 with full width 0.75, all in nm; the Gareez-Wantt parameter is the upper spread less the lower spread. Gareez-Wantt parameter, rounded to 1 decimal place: 0.1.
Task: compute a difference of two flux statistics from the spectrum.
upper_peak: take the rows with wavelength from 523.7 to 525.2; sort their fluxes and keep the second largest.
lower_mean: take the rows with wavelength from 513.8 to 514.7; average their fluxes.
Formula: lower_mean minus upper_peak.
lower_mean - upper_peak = -2.1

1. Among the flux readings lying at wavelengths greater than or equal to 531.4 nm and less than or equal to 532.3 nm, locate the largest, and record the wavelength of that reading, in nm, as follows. 531.45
